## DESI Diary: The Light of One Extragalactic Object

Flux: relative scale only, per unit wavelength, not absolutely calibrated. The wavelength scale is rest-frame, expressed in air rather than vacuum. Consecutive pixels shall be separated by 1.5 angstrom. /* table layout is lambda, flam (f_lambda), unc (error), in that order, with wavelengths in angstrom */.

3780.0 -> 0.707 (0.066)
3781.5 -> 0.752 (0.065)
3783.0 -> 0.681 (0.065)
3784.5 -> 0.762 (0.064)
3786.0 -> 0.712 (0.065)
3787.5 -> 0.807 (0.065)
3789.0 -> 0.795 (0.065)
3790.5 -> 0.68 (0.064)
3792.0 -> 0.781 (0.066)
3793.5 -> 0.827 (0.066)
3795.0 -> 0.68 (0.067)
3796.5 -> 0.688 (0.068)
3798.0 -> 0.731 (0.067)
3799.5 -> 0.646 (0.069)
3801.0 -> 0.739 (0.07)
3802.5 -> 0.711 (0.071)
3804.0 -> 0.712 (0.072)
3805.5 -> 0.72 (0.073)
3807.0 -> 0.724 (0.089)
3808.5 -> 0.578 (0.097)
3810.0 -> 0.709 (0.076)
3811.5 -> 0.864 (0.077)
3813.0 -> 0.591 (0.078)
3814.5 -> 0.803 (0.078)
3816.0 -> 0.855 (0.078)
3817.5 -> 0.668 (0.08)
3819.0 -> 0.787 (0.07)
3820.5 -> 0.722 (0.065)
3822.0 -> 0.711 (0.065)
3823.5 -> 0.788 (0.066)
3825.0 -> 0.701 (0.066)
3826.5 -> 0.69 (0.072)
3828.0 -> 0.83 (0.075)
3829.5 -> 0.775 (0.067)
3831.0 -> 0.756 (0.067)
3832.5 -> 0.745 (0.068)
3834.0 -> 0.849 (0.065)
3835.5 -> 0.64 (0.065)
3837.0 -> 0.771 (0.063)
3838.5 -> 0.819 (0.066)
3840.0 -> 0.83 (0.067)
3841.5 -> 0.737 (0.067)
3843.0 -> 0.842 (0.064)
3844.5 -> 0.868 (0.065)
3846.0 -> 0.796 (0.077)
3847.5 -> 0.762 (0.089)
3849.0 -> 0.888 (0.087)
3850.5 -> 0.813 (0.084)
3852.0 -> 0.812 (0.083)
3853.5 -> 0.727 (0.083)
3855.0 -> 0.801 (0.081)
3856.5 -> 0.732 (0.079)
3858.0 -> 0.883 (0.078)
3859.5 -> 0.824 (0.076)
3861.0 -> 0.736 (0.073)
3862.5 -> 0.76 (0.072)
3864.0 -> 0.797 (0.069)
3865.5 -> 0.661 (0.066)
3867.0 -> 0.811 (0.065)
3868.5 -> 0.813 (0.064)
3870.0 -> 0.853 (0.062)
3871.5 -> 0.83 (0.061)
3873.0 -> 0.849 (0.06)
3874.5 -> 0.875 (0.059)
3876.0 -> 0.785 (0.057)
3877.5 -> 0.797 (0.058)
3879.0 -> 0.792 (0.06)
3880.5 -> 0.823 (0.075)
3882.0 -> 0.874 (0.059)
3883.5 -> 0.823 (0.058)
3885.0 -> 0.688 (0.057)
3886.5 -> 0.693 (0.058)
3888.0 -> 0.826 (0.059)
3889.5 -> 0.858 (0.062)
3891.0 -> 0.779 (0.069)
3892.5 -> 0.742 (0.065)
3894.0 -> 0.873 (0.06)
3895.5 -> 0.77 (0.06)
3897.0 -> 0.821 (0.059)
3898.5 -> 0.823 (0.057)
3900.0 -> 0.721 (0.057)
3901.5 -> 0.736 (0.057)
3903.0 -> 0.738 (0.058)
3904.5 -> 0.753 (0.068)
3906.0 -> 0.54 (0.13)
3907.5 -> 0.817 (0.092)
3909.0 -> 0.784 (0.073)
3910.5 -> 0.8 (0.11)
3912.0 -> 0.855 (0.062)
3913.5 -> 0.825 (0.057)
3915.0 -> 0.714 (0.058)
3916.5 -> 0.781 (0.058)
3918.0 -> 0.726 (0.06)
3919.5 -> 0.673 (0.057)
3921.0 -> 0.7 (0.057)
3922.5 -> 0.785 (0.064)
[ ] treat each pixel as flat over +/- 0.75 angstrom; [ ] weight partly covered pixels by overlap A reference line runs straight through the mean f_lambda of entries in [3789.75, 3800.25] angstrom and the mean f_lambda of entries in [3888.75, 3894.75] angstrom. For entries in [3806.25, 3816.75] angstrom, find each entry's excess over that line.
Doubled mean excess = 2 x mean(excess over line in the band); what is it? -0.006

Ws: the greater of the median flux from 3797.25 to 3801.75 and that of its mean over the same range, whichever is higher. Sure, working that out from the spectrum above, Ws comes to 0.73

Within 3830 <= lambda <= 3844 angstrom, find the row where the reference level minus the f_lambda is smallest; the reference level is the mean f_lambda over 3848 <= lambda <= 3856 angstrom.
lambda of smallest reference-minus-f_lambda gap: 3834.0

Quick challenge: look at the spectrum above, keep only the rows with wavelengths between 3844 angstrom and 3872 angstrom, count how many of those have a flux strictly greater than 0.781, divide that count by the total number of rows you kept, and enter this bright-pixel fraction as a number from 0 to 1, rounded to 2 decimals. 0.68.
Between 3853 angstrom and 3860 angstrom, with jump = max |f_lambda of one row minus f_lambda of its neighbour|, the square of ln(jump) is 3.6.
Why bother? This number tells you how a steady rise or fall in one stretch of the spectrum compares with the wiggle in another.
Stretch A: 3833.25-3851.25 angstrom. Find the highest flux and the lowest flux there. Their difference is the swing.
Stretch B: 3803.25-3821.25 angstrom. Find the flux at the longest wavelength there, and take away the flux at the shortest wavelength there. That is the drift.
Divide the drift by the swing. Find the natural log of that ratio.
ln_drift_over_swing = -3.2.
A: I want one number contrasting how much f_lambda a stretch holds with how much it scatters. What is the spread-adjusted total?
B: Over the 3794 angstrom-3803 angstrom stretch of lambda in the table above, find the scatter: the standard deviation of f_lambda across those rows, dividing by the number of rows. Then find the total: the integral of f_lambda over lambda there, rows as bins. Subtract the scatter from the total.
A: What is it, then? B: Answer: 6.3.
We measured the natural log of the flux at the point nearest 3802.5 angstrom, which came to -0.341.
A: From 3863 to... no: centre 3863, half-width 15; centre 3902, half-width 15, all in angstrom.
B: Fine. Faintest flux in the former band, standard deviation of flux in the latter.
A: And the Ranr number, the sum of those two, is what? 0.73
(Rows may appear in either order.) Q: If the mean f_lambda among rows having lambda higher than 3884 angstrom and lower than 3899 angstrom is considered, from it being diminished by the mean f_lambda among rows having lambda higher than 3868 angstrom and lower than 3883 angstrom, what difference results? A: -0.042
